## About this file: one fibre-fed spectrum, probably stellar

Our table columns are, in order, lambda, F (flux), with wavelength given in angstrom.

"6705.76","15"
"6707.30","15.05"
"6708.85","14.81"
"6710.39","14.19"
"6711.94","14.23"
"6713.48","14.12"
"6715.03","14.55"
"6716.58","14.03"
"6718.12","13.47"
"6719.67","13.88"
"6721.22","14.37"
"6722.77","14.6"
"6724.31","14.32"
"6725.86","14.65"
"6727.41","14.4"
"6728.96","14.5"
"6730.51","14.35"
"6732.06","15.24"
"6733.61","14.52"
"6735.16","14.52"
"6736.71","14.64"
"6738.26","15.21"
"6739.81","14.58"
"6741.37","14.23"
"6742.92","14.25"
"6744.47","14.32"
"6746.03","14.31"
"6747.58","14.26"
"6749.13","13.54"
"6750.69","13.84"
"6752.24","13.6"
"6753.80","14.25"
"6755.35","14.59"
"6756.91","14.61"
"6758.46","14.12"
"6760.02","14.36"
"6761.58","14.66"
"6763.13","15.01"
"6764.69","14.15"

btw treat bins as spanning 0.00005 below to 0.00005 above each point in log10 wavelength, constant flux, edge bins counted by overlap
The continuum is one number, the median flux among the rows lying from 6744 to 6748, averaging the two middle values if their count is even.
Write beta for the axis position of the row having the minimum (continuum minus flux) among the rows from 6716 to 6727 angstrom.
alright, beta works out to 6725.86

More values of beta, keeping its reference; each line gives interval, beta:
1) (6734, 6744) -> 6738.26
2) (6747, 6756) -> 6755.35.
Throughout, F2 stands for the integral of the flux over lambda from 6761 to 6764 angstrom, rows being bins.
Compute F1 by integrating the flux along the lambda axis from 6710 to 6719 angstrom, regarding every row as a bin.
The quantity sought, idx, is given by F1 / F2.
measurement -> 2.8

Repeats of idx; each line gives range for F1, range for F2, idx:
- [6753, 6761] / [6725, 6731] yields 1.3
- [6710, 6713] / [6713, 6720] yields 0.4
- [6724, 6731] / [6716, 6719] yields 2.5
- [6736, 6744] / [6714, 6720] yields 1.4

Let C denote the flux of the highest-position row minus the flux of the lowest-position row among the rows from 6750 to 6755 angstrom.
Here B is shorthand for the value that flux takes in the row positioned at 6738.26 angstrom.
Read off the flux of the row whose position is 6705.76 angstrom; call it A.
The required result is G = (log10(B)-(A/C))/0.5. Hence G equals -71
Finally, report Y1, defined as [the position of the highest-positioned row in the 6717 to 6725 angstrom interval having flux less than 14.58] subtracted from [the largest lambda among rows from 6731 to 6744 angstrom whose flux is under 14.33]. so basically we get 18.6 angstrom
